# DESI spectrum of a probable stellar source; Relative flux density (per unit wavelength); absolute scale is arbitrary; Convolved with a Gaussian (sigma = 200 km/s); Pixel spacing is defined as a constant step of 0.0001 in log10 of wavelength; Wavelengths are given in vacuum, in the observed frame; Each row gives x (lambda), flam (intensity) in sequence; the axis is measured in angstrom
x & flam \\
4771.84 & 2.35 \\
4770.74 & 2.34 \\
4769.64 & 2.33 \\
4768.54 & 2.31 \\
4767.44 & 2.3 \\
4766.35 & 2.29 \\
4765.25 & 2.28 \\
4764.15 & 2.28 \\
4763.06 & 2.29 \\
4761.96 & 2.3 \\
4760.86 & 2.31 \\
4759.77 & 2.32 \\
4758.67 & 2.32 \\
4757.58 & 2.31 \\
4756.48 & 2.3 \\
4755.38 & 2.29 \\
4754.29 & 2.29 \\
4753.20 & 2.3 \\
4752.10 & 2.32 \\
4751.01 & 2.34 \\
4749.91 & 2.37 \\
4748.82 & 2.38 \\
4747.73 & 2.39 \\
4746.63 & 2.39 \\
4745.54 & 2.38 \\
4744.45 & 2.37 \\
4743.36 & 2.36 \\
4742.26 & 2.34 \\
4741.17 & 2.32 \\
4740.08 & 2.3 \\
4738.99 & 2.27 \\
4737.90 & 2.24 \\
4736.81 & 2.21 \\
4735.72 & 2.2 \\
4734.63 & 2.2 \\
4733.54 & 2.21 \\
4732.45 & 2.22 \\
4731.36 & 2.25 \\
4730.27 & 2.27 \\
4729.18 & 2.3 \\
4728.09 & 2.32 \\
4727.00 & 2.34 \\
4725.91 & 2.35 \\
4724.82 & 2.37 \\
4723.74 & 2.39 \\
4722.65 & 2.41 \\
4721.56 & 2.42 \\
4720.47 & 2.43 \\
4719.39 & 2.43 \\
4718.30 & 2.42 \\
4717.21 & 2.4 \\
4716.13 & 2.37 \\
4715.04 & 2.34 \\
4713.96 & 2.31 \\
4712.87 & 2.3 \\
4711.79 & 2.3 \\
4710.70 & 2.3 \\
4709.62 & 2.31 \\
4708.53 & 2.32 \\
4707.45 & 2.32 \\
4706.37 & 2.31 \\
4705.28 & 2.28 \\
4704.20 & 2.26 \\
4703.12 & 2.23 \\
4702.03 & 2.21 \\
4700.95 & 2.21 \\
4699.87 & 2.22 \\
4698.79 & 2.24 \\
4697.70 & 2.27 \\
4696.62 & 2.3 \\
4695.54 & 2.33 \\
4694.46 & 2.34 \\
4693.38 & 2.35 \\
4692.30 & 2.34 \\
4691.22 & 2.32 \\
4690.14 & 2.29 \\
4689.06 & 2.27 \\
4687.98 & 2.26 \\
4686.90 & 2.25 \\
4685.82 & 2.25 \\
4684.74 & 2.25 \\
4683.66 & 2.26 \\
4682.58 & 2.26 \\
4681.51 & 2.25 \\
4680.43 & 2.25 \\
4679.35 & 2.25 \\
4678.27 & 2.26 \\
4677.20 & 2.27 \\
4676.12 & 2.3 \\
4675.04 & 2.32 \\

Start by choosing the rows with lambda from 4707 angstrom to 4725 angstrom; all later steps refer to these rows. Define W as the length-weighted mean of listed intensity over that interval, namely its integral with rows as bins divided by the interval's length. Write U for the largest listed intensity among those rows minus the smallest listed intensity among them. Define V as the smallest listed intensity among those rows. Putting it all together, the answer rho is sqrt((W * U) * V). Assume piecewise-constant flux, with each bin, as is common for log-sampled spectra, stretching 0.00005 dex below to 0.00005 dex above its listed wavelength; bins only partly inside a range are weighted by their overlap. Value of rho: 0.84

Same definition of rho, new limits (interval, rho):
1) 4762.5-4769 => 0.40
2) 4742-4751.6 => 0.53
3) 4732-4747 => 0.98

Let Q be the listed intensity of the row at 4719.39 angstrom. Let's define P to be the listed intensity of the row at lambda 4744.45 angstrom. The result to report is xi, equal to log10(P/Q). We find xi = -0.011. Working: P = 2.37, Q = 2.43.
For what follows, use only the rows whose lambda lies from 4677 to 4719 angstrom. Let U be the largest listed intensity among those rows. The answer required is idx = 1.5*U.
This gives 3.63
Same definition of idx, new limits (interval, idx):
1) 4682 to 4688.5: 3.39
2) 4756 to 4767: 3.48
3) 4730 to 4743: 3.51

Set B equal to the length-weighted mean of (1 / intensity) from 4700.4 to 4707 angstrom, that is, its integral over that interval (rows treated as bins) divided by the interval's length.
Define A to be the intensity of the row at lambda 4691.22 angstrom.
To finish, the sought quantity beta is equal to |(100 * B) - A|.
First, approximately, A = 2.32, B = 0.4445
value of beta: 42.1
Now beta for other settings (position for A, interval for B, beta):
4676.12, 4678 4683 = 42.1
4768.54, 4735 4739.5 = 42.6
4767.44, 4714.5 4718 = 39.8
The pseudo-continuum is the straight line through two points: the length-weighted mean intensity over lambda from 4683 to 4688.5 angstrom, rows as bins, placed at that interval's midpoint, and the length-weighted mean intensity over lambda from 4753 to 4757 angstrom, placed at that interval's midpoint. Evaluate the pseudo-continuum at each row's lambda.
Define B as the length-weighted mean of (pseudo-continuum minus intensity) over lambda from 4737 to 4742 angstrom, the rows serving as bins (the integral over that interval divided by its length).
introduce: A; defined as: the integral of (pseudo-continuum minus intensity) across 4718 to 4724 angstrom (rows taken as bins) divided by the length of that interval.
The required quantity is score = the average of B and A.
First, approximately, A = -0.14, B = 0.006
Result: -0.068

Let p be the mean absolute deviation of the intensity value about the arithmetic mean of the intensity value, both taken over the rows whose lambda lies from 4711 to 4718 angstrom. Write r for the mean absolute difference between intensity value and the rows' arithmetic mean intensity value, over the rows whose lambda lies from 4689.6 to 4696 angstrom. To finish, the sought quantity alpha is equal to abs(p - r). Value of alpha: 0.0178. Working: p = 0.033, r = 0.016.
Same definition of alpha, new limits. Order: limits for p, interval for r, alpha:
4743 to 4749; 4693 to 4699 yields 0.0261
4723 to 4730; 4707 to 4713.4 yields 0.0167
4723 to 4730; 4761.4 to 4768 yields 0.0183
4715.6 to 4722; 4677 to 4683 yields 0.0111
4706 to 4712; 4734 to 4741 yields 0.0267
